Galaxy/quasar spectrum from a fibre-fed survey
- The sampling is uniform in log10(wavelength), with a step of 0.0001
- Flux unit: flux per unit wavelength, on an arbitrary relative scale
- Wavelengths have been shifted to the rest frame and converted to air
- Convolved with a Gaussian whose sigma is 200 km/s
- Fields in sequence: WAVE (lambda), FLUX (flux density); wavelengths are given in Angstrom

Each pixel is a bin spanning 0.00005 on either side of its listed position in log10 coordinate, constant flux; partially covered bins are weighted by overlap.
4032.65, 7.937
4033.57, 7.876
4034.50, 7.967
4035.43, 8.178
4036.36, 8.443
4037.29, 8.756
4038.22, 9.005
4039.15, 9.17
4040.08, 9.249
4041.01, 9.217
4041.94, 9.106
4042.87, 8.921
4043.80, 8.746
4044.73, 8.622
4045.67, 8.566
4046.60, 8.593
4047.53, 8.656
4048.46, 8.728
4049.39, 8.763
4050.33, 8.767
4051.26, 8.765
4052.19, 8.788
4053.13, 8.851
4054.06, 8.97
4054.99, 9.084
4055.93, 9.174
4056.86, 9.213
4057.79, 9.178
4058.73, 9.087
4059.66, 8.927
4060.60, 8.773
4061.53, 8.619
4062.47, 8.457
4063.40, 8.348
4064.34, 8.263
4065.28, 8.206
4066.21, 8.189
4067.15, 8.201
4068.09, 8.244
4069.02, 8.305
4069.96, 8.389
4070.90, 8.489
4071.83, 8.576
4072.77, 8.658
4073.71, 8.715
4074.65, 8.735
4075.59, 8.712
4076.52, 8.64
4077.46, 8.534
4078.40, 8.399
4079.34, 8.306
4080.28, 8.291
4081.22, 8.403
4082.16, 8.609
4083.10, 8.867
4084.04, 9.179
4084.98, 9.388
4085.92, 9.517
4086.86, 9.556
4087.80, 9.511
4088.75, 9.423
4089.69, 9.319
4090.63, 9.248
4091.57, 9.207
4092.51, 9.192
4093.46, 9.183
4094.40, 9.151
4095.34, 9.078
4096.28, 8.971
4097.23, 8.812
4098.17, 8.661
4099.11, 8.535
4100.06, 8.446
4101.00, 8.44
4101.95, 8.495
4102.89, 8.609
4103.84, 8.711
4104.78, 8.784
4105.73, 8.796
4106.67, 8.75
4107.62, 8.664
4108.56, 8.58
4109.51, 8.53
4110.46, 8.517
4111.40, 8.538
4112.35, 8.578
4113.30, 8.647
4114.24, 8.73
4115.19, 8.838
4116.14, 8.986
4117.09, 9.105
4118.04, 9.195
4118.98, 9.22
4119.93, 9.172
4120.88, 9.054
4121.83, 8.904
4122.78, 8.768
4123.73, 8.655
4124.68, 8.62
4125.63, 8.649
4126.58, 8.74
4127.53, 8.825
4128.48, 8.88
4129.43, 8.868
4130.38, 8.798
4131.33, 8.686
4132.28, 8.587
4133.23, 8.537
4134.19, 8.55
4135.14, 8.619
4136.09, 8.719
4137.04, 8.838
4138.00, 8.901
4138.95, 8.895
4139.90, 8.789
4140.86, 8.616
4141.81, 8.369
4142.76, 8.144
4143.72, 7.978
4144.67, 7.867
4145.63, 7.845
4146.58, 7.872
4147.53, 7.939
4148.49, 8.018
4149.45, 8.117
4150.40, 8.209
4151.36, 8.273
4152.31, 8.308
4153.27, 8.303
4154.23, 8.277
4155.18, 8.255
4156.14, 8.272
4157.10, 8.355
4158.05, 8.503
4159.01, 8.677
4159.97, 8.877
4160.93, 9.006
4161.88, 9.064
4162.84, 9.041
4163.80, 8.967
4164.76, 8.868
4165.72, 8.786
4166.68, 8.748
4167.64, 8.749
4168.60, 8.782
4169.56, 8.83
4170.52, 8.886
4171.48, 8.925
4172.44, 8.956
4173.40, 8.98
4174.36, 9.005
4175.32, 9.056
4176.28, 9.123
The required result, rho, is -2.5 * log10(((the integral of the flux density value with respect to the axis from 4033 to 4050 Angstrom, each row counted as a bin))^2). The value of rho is -10.85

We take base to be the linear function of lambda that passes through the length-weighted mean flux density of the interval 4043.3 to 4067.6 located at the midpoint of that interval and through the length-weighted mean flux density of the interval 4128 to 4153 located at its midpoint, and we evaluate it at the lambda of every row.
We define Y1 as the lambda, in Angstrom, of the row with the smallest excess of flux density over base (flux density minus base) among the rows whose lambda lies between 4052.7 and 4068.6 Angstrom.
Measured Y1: 4066.21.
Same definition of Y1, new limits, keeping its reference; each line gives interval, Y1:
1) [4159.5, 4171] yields 4166.68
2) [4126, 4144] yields 4143.72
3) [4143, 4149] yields 4145.63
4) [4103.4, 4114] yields 4110.46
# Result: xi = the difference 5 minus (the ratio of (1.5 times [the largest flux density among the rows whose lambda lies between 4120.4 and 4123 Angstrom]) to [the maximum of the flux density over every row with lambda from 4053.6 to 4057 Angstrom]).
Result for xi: 3.53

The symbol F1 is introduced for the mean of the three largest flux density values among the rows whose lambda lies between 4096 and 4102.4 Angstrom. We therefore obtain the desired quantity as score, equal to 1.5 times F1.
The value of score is 13.2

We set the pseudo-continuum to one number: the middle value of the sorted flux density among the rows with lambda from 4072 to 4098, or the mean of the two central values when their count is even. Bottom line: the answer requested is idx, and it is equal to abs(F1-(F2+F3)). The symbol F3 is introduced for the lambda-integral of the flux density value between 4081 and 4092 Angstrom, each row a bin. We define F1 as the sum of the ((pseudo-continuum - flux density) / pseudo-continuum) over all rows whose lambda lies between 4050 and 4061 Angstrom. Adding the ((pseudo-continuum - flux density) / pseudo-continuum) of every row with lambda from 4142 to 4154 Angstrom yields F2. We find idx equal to 102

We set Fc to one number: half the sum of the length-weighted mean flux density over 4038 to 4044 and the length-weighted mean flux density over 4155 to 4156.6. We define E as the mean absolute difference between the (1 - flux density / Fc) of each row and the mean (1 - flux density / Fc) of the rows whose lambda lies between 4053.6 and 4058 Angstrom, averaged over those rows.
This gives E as 0.0089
